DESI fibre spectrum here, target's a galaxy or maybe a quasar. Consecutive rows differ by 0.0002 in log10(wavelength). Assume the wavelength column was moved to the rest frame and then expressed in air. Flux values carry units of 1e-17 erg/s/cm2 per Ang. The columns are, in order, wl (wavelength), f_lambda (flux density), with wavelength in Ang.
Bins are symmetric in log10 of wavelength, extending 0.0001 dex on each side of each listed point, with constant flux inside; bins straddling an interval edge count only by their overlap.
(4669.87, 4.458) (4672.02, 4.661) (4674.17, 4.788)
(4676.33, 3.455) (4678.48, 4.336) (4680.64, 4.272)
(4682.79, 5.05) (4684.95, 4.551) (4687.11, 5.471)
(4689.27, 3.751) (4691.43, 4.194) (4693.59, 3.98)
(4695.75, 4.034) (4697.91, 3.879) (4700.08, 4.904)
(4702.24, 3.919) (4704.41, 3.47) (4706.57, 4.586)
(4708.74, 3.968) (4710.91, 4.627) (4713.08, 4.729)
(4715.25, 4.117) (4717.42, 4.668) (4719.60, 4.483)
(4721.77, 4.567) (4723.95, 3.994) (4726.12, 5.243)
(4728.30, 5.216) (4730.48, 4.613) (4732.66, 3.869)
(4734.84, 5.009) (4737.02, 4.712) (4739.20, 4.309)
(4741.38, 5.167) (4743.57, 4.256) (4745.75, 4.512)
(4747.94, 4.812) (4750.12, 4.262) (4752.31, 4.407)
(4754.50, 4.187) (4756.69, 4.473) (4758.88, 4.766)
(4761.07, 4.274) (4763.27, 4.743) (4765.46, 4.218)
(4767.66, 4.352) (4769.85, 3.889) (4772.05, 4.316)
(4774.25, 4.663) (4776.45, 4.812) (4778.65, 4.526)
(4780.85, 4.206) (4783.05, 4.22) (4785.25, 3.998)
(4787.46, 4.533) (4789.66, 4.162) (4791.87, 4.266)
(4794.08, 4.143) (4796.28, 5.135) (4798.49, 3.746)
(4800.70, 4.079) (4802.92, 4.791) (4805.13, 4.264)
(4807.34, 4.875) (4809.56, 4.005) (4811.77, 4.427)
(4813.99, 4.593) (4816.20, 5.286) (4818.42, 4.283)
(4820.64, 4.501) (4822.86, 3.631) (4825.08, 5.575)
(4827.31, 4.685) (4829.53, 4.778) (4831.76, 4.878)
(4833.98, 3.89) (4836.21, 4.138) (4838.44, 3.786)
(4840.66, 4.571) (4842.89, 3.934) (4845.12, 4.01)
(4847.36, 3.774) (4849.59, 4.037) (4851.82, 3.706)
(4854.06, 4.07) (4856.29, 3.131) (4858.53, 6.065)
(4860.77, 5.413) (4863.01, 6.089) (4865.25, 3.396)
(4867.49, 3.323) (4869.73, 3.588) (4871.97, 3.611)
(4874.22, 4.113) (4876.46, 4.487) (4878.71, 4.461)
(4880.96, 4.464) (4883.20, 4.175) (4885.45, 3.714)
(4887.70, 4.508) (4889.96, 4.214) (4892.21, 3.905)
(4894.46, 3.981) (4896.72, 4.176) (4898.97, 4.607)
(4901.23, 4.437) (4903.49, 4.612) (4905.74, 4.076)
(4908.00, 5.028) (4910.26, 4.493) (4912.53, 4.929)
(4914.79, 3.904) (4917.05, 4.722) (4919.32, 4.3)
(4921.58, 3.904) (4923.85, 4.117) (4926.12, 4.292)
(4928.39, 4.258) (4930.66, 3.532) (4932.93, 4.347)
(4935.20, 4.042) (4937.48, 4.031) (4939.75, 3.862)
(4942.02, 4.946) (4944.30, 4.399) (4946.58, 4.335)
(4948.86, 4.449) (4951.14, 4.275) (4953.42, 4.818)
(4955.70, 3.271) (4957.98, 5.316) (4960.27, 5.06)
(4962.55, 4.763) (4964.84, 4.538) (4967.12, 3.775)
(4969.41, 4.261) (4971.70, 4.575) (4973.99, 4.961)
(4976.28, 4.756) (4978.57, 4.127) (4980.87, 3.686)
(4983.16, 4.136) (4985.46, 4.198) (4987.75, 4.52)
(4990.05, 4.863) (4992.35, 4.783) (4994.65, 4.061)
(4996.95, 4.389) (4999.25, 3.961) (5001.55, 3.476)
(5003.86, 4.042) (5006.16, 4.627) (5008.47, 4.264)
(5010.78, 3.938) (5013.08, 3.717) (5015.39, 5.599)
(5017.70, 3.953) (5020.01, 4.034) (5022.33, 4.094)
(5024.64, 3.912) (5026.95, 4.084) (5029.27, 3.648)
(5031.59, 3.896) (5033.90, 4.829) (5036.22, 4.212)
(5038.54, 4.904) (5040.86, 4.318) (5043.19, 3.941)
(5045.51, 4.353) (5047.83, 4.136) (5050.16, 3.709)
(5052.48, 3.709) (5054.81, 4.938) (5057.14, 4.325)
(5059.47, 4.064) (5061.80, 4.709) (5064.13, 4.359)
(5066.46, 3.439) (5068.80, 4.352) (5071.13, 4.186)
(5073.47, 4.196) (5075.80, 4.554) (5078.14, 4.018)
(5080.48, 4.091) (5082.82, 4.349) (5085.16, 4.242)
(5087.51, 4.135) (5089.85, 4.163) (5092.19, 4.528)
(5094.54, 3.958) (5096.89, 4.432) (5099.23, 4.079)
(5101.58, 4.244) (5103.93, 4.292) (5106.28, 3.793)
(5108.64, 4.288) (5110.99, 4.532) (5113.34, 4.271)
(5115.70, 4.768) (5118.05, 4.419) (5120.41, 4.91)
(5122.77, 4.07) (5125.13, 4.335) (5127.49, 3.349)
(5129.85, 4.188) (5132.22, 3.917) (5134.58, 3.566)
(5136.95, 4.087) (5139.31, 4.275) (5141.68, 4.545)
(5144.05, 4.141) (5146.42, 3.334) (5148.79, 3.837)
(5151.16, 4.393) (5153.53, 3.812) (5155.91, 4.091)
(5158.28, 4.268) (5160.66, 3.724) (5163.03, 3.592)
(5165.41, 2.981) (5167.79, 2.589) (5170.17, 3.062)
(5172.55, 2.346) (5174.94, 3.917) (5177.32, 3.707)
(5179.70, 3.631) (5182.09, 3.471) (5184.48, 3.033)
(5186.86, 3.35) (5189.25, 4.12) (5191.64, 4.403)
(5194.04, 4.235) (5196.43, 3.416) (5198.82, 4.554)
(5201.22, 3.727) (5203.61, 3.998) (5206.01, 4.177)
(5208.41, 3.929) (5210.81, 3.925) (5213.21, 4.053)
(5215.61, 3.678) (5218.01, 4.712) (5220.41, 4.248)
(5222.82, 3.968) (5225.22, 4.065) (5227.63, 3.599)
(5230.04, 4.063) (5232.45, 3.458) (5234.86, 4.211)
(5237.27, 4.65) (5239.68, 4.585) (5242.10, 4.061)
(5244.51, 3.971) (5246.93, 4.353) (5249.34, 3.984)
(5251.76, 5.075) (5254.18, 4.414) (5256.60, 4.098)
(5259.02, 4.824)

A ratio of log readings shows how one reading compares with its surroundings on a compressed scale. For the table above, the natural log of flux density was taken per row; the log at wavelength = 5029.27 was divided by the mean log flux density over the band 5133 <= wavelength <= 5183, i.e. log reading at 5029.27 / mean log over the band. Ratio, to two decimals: 1.00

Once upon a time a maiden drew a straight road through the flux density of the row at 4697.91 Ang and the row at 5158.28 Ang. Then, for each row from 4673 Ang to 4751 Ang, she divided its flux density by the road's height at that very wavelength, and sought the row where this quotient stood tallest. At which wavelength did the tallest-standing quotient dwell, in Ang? 4687.11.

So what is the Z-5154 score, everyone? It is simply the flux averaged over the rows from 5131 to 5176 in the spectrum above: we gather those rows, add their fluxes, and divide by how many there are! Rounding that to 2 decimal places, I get 3.71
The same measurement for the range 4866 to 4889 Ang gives 4.04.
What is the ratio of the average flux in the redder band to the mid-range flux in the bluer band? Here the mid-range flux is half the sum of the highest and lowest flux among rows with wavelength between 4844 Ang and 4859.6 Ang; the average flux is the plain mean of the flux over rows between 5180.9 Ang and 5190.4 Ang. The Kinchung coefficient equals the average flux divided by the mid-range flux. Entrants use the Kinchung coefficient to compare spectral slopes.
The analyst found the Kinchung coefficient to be 0.76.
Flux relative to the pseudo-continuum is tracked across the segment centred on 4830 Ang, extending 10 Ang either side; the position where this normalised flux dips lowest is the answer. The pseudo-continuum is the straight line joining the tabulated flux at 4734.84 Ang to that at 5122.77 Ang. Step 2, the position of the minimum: 4822.86 Ang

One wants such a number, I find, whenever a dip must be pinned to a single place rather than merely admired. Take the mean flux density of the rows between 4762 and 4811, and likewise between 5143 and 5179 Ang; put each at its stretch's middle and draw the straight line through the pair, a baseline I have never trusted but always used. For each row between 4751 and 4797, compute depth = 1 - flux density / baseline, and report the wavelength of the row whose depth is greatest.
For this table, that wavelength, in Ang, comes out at 4769.85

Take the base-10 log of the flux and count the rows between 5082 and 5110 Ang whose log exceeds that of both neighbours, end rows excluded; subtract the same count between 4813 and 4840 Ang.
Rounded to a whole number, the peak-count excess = -2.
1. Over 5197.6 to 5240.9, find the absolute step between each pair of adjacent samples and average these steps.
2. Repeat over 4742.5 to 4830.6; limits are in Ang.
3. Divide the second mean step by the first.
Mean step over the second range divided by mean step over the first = 1.2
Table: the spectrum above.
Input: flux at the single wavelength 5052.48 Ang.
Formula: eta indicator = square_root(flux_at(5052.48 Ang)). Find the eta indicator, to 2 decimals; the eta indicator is 1.93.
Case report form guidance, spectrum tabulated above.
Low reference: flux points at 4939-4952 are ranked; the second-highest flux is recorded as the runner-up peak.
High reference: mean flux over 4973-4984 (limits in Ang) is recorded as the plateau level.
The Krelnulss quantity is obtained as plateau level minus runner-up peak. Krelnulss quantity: -0.1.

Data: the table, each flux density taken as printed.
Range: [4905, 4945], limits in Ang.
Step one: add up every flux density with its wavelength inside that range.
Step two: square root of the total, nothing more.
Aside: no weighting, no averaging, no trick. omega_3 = 8.79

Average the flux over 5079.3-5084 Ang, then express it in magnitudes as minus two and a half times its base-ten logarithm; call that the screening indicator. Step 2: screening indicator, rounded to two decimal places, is -1.56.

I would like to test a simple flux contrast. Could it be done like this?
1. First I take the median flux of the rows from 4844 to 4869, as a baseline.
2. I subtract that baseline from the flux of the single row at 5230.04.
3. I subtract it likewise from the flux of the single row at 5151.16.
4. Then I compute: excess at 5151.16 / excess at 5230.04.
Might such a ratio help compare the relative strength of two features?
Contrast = 7.2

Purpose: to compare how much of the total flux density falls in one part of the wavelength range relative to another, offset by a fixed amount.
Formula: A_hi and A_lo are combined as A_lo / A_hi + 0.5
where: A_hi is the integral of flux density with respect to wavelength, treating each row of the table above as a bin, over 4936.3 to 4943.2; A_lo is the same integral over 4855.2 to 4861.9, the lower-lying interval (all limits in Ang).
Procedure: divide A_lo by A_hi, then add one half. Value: 1.6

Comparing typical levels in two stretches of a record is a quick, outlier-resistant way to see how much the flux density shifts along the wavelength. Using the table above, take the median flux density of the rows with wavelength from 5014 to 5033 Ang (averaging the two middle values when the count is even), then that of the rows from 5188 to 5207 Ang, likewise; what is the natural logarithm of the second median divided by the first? 0.038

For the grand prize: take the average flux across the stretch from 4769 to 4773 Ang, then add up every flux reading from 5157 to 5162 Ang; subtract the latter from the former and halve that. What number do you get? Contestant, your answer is -1.94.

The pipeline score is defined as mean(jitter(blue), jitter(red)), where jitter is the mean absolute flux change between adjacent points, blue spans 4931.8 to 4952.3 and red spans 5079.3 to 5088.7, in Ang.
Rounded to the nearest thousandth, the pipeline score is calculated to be 0.233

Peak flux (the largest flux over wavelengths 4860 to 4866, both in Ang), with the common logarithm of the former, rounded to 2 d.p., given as 0.78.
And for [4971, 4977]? 0.70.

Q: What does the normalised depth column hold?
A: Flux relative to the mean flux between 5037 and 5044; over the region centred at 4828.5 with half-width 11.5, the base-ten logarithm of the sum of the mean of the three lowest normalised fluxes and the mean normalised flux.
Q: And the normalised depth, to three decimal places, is 0.271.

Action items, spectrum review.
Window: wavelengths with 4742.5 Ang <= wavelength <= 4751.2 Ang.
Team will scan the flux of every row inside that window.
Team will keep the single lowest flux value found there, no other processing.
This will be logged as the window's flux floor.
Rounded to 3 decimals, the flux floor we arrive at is 4.256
